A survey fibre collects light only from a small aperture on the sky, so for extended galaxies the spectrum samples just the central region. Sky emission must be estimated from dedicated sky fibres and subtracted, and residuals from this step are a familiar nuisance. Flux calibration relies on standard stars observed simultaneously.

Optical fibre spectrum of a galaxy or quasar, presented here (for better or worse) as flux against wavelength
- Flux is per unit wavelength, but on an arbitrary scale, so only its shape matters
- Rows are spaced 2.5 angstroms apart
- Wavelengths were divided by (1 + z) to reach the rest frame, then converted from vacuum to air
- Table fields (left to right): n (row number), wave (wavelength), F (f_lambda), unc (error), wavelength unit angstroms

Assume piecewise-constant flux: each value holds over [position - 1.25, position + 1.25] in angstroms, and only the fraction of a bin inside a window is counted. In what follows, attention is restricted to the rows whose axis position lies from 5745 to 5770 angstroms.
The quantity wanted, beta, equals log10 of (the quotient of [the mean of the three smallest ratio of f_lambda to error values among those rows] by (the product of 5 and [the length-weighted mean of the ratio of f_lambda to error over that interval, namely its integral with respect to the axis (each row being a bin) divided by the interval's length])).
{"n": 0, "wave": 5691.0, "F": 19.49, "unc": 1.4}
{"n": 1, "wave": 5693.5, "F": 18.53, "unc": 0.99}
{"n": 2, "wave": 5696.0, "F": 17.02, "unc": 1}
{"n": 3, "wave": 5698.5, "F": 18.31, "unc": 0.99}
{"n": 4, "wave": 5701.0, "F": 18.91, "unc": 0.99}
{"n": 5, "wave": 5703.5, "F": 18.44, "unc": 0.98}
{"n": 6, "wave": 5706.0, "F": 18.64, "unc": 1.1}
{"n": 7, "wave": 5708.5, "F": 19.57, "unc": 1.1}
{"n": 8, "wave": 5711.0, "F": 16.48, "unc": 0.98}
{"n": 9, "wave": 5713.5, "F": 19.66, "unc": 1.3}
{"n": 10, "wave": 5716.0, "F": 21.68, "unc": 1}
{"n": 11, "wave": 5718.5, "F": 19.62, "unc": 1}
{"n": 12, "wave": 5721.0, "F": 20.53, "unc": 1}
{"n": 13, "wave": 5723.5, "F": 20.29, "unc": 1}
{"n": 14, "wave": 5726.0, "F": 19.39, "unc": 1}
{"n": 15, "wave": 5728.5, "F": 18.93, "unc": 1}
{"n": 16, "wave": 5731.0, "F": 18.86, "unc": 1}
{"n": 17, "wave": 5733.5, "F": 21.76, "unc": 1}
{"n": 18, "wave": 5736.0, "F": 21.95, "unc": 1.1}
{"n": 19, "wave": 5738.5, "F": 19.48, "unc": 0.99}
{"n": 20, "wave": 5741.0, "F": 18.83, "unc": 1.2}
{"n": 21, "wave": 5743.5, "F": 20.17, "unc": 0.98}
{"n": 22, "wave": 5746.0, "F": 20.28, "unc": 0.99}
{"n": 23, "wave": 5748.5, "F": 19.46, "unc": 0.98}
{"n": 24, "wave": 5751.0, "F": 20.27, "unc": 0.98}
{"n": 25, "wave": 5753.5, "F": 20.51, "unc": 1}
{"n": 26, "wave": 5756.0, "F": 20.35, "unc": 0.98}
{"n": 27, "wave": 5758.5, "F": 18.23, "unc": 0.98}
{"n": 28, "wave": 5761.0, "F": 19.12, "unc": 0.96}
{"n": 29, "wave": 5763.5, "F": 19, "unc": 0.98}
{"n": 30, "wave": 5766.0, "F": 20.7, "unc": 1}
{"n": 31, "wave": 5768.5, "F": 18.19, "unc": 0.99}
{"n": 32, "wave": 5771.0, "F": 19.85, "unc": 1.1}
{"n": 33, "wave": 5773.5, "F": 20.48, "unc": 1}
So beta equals -0.724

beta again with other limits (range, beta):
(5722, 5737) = -0.717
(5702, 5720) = -0.746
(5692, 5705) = -0.705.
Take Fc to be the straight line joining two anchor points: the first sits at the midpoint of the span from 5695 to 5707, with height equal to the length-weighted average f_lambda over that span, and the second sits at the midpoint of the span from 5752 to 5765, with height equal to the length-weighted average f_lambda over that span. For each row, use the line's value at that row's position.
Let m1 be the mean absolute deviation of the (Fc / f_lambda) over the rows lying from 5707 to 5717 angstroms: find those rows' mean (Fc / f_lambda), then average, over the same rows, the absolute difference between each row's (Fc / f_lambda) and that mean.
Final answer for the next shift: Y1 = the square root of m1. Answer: 0.279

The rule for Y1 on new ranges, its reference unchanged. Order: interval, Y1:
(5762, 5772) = 0.206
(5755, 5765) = 0.179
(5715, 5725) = 0.163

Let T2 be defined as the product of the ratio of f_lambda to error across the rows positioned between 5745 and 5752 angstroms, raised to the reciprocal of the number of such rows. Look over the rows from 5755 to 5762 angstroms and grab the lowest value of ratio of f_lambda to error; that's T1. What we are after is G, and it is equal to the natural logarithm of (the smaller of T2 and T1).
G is 2.92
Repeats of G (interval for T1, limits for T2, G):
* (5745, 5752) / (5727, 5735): 2.99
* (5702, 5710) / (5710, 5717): 2.83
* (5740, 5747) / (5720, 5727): 2.75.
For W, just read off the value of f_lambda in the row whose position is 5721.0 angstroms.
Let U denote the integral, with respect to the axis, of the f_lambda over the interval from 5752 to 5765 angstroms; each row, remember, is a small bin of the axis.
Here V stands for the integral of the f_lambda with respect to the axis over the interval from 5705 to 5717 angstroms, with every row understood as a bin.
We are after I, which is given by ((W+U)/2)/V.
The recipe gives 0.60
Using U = 253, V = 230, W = 20.53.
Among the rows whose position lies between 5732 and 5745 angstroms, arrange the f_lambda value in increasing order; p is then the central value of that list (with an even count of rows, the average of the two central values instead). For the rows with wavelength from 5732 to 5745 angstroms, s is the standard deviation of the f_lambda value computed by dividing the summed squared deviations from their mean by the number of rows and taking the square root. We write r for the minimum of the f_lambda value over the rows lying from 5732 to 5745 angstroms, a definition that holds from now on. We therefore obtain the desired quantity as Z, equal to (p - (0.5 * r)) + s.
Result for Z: 12.0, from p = 20.2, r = 18.83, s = 1.23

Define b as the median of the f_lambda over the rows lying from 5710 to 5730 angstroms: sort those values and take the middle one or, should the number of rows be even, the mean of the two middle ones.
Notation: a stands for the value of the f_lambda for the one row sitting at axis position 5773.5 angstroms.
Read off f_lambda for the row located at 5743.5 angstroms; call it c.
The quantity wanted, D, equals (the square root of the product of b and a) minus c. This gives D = -0.1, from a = 20.48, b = 19.6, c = 20.17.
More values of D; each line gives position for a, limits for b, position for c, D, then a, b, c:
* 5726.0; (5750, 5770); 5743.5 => -0.6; 19.39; 19.7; 20.17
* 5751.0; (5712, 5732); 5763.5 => 1.0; 20.27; 19.6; 19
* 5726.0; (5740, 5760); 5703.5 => 1.4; 19.39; 20.2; 18.44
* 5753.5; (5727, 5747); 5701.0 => 1.3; 20.51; 19.8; 18.91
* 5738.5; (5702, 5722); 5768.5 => 1.3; 19.48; 19.6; 18.19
